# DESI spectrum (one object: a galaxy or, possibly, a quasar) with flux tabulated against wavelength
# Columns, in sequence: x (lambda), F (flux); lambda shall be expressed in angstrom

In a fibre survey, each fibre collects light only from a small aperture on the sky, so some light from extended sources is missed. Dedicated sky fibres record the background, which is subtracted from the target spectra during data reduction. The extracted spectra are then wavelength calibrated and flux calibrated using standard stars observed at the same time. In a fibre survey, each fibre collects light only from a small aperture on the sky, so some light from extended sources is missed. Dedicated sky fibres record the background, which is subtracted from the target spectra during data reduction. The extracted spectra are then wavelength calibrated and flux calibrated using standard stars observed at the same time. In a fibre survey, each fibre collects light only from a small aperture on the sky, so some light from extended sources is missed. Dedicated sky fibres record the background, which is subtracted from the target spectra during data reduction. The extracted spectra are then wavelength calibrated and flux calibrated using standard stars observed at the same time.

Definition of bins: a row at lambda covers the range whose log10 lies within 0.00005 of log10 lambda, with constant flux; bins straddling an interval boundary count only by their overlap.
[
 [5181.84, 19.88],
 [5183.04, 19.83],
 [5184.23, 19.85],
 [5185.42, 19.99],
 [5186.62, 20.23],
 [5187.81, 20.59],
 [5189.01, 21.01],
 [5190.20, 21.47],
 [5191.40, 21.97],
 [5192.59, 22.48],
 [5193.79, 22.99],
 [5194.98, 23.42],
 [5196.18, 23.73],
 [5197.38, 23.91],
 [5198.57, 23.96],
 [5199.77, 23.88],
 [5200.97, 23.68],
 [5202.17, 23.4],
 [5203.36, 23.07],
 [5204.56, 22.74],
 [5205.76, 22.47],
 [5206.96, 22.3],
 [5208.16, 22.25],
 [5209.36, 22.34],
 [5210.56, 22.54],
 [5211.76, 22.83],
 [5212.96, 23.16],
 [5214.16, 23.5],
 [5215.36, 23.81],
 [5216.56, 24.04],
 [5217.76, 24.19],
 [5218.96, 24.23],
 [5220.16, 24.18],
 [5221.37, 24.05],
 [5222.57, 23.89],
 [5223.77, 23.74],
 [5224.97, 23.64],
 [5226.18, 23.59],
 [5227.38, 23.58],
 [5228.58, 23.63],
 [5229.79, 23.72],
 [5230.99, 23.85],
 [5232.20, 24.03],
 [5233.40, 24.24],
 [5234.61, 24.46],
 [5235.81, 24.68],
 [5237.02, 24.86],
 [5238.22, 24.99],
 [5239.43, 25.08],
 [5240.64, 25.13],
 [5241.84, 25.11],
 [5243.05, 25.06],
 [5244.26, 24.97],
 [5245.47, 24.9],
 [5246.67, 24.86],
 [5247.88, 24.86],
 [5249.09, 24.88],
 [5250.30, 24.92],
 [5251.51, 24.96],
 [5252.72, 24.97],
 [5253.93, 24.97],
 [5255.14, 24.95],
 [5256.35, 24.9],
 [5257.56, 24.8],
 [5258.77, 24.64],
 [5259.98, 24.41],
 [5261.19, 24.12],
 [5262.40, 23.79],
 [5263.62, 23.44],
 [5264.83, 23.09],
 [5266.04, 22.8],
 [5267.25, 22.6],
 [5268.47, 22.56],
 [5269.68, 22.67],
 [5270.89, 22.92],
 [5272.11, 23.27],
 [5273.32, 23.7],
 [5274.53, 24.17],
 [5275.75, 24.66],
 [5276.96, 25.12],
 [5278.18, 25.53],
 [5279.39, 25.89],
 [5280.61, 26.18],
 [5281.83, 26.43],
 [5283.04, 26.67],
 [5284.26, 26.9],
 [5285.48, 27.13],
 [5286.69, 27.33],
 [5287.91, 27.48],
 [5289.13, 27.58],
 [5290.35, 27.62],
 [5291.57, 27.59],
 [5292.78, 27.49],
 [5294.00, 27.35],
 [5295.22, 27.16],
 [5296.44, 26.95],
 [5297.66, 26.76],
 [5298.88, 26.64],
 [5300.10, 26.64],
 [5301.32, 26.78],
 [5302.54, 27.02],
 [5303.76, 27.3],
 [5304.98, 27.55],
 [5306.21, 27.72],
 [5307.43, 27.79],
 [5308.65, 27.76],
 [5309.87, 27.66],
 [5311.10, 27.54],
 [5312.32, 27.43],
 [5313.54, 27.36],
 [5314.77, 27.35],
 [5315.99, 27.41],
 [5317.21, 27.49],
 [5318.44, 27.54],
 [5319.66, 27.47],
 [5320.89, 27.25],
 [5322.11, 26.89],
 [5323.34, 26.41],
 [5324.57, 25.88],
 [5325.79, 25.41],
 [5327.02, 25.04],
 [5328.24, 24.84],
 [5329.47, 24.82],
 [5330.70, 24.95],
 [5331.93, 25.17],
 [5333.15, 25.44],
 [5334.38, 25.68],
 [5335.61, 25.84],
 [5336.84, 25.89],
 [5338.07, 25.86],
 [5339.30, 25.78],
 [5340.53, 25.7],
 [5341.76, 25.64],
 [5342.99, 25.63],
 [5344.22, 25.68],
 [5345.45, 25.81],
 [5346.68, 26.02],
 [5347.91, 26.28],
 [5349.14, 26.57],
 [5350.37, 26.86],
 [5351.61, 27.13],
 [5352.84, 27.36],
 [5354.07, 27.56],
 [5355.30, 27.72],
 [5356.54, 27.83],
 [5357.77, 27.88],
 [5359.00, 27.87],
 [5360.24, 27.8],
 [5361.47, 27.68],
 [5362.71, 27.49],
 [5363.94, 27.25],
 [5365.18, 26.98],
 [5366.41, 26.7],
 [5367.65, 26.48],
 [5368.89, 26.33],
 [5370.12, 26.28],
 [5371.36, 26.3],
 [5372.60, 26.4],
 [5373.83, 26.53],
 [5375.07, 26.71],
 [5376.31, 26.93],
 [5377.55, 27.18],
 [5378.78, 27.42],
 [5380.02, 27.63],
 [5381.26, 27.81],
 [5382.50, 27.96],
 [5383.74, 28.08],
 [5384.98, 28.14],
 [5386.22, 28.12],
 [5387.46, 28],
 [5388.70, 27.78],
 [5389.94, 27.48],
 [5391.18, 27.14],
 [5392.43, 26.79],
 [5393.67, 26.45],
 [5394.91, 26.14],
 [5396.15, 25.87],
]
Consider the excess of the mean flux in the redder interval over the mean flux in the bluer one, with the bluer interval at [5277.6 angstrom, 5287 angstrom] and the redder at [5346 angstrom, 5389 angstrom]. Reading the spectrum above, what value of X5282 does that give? 0.7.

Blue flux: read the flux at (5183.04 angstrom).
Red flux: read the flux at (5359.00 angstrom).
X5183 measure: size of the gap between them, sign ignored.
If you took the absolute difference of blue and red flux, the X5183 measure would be 8.0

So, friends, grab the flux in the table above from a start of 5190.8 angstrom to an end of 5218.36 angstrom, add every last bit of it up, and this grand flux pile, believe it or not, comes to 533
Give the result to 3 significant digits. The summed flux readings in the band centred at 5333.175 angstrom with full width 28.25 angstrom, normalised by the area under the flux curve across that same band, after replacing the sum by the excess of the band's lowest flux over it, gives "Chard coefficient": -0.780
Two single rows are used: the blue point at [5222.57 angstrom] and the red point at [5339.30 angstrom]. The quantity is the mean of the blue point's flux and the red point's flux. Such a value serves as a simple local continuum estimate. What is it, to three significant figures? 24.8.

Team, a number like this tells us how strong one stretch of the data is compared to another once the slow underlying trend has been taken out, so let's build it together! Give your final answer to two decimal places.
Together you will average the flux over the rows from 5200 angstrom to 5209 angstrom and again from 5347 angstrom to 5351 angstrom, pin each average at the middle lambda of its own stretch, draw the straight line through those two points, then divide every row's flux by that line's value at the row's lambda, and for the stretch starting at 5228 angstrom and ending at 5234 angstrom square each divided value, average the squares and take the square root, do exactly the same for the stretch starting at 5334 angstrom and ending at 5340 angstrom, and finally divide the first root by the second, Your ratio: 1.03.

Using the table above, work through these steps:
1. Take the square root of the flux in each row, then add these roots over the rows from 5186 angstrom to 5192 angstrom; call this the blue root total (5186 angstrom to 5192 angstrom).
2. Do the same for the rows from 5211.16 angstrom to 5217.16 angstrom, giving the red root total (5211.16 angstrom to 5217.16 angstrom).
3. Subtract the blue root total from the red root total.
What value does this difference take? 1.3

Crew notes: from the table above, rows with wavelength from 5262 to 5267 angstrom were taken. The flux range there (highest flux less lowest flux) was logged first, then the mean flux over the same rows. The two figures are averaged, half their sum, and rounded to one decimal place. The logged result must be 12.1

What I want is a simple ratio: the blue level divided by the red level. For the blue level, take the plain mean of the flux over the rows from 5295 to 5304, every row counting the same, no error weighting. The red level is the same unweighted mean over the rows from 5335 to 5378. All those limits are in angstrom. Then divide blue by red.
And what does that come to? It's 1.008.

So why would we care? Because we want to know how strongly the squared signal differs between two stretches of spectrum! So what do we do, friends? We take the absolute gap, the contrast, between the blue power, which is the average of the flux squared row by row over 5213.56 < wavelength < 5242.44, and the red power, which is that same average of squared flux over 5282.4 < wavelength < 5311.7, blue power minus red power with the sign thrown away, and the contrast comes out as 159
